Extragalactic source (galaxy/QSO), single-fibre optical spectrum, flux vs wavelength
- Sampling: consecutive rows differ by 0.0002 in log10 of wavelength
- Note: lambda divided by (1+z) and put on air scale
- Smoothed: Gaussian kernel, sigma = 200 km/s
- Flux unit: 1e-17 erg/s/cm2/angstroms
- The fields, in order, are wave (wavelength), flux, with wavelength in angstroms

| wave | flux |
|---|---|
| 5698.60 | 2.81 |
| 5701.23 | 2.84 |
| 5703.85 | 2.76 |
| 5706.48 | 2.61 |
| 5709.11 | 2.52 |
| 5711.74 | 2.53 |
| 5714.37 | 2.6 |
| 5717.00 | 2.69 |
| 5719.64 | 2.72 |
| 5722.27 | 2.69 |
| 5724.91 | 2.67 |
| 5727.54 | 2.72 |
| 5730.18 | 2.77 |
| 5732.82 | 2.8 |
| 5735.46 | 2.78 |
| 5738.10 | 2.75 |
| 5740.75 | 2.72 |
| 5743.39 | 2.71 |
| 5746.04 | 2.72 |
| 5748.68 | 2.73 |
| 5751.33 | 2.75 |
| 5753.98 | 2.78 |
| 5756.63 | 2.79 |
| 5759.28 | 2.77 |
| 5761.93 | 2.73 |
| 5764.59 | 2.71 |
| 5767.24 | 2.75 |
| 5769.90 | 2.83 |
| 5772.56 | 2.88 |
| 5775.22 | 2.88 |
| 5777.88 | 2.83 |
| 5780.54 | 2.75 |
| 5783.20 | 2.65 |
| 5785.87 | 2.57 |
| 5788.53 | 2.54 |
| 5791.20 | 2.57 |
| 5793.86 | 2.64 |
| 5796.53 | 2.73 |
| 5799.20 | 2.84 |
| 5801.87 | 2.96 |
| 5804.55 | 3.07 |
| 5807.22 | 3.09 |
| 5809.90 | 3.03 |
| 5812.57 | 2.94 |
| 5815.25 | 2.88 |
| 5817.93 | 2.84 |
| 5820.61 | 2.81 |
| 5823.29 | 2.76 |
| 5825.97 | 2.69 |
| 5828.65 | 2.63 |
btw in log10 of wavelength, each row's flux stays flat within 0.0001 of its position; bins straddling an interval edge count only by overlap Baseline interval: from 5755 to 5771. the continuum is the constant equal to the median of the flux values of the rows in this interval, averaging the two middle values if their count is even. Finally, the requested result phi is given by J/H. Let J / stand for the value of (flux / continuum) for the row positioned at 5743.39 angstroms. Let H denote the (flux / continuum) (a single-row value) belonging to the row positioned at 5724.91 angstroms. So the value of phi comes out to 1.01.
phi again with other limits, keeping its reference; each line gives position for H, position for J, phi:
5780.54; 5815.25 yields 1.05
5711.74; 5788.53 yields 1.00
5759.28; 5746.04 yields 0.98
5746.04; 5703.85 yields 1.01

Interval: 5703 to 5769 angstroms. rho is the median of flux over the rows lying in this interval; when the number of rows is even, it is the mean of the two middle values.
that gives 2.72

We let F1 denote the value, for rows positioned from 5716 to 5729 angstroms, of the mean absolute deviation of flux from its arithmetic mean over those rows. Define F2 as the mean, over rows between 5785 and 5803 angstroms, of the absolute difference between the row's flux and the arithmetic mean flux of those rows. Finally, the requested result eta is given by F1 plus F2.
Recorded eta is 0.147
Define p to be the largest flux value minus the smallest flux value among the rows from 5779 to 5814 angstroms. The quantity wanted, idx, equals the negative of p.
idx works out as -0.550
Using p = 0.55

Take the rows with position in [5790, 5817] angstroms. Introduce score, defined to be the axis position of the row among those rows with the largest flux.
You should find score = 5807.22 angstroms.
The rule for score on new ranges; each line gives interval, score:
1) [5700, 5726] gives 5701.23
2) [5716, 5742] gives 5732.82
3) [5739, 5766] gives 5756.63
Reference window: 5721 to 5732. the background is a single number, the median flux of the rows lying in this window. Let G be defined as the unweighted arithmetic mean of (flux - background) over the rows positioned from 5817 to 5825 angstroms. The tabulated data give 0.10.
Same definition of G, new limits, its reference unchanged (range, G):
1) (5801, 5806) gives 0.31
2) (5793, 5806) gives 0.14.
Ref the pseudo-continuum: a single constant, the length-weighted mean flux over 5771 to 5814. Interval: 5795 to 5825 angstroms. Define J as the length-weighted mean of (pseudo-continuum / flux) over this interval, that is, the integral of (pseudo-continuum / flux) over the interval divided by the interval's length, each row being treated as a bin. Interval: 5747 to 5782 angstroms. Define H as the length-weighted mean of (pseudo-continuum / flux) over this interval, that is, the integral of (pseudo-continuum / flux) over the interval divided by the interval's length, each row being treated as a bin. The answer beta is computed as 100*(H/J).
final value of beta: 104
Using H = 1.01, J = 0.97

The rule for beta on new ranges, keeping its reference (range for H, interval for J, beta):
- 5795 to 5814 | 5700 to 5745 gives 92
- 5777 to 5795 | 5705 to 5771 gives 103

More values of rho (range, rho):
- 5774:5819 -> 2.84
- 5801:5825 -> 2.94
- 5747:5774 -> 2.76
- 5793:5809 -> 2.90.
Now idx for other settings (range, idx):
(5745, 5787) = -0.310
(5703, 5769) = -0.280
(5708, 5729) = -0.200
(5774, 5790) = -0.340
